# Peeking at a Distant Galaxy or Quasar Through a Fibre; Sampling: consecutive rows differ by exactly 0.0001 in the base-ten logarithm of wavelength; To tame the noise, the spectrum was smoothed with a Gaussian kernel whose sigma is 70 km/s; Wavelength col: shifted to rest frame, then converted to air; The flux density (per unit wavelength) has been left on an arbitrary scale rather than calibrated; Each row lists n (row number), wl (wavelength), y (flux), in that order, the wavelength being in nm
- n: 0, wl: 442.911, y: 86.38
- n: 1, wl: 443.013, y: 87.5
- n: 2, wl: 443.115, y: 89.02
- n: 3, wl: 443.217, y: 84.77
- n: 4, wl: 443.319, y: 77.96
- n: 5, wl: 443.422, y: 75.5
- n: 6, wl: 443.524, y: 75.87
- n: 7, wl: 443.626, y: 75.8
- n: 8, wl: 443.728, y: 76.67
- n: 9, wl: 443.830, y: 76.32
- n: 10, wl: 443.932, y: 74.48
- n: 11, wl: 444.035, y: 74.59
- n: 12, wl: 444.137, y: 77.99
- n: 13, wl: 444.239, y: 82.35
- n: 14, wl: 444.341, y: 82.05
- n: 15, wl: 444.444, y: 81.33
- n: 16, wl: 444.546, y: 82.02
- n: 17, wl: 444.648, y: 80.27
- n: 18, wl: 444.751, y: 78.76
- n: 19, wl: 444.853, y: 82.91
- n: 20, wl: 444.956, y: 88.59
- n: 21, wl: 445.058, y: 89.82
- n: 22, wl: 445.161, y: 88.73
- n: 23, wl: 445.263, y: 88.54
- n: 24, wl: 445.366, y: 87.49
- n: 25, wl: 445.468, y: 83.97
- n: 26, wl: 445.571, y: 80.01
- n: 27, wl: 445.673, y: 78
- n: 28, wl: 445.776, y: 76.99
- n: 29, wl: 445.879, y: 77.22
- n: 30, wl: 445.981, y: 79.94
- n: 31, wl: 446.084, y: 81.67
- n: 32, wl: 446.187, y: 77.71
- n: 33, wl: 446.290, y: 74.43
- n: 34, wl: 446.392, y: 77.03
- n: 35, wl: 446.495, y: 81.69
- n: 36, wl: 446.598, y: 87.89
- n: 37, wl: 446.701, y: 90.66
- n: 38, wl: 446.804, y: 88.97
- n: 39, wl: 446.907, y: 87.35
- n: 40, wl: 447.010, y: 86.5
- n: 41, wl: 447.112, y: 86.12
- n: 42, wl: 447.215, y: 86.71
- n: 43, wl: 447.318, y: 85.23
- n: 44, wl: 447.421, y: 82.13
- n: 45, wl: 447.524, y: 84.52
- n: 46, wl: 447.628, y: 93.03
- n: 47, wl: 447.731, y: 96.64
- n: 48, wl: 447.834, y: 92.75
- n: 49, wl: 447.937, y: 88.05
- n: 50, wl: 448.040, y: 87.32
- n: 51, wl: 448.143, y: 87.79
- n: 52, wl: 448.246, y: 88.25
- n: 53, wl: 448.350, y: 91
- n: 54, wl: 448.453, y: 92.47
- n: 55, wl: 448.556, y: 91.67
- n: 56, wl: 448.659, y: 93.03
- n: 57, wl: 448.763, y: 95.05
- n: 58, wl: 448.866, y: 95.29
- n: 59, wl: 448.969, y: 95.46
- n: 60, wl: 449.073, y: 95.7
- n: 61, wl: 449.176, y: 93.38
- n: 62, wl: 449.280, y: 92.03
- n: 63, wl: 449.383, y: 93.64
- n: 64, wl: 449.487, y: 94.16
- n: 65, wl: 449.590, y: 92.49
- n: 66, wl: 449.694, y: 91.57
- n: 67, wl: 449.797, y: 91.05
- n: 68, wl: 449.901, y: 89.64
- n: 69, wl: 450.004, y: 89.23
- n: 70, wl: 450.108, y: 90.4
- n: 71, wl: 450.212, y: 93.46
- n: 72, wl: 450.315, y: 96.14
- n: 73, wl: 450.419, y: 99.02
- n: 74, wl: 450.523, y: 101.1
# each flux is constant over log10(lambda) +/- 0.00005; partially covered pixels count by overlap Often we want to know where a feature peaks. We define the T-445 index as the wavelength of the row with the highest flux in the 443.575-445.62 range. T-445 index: 445.058 nm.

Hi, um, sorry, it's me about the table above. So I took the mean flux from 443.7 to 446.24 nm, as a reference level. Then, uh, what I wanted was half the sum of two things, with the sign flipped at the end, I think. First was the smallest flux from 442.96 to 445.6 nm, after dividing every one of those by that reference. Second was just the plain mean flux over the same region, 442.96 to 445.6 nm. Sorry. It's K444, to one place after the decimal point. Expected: -41.3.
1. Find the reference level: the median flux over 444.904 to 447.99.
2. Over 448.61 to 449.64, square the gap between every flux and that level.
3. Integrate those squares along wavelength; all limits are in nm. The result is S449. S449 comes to 63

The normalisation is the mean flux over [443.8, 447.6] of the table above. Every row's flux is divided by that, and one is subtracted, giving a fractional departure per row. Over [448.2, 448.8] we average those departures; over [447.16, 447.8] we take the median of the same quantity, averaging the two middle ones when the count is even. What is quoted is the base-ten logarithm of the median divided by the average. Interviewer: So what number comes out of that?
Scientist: -0.43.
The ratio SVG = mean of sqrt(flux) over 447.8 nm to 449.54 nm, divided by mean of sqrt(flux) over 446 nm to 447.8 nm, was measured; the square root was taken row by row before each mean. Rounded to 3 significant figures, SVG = 1.04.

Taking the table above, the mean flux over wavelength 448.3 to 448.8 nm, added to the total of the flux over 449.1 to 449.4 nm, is 372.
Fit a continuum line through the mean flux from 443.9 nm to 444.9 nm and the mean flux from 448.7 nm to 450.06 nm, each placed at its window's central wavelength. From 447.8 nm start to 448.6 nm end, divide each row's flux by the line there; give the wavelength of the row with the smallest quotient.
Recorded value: 448.040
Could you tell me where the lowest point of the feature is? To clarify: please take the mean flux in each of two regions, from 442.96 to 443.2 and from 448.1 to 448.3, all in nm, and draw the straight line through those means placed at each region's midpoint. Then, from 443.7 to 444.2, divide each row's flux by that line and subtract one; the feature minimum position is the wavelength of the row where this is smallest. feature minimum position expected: 443.932 nm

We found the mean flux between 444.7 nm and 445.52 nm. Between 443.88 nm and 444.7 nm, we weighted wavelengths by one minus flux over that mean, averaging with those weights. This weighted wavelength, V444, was 444.21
